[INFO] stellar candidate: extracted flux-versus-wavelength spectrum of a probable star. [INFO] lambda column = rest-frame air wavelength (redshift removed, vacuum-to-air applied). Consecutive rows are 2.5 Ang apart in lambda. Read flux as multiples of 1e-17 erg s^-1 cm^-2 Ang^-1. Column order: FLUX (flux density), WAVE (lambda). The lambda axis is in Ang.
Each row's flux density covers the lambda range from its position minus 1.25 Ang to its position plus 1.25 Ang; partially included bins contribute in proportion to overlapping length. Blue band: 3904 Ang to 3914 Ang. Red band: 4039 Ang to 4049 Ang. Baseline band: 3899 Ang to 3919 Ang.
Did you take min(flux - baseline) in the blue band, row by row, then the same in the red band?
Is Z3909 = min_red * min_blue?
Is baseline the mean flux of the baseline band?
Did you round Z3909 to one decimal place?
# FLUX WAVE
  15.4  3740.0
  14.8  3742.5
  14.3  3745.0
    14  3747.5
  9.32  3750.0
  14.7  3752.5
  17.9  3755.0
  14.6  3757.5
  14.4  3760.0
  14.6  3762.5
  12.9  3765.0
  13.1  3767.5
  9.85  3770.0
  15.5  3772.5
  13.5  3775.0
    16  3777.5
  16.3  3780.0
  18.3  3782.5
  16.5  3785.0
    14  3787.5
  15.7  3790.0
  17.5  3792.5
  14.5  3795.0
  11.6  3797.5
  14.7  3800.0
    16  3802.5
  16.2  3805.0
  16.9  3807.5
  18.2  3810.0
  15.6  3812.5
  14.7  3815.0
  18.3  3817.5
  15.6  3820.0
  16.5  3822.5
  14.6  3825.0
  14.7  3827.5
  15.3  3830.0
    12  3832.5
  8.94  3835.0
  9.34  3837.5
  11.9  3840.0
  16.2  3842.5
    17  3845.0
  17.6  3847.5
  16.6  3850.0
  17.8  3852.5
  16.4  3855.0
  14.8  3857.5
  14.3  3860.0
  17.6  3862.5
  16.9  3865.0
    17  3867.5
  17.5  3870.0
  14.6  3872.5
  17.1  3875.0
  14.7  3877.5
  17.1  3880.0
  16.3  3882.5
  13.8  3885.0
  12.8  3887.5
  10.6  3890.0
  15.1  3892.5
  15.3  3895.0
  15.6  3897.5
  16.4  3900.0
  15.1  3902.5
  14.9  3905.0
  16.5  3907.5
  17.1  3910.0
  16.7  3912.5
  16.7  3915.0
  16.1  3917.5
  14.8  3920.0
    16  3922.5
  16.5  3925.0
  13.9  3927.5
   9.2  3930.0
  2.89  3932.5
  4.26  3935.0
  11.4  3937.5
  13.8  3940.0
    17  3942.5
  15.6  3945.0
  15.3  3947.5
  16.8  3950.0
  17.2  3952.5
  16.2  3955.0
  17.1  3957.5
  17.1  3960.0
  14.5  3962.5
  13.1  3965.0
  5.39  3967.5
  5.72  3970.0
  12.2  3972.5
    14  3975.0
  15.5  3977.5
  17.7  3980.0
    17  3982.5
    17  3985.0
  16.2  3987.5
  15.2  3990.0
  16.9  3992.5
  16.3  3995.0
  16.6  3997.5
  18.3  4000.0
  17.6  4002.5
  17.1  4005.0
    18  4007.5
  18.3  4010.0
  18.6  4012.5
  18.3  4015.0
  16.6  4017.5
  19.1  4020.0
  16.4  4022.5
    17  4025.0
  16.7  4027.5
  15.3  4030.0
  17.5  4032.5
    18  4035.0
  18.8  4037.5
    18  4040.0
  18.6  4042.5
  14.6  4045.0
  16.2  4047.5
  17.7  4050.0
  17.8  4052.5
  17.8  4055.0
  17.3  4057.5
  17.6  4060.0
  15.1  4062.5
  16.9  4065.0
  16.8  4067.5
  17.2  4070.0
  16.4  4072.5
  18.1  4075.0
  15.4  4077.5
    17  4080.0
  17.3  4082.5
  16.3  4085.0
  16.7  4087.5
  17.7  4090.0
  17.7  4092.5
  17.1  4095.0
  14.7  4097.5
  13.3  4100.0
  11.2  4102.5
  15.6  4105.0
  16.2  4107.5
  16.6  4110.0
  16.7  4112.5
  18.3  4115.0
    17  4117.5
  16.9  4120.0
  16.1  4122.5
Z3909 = 2.0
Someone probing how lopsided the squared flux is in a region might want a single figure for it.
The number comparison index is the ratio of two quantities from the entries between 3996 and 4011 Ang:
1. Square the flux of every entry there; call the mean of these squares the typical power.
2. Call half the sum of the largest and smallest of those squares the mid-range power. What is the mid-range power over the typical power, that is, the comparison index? 0.98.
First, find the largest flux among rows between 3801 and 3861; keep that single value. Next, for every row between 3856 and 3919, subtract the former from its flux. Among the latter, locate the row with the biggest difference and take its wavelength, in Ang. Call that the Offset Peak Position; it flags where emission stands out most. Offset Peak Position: 3862.5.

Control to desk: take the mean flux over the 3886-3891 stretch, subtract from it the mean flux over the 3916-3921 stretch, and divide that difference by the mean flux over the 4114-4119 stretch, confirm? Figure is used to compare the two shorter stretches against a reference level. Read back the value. -0.21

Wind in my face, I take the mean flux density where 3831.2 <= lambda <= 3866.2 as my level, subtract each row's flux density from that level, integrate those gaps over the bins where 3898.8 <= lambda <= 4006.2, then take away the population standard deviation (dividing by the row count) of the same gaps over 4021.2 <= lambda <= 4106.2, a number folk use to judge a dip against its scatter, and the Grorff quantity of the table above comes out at 14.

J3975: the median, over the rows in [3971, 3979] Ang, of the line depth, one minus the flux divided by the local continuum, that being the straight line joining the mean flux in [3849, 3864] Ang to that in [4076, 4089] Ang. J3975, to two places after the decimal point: 0.15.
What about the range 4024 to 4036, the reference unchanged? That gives -0.03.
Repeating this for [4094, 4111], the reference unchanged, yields 0.06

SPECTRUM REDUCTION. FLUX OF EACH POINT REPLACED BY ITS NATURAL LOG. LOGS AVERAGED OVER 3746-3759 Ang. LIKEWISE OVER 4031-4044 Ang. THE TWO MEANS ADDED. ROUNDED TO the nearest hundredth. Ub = 5.52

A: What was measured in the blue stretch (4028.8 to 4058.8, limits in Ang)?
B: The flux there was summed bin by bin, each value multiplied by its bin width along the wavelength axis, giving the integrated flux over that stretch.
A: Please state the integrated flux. 519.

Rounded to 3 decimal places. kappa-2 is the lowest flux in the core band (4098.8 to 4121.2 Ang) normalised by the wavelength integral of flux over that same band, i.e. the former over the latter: 0.032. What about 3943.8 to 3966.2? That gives 0.037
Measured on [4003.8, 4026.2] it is 0.041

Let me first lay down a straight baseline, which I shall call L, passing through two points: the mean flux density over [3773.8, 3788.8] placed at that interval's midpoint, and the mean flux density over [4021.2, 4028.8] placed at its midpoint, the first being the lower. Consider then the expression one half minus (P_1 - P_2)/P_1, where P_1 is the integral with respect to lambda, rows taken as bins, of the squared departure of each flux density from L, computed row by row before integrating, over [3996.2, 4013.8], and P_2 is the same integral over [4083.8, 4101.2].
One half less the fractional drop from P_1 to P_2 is 1.1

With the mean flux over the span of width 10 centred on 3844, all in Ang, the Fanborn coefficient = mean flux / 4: 3.9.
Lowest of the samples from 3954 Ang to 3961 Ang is 16.2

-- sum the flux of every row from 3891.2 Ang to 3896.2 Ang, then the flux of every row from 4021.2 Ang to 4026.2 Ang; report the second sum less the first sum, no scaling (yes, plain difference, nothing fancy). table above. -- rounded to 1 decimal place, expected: 3.0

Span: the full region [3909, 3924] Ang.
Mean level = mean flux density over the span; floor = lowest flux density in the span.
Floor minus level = -1.4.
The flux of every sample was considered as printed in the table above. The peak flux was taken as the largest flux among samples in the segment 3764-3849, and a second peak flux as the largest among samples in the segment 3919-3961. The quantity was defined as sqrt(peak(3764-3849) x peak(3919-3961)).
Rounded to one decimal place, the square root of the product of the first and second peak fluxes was 17.7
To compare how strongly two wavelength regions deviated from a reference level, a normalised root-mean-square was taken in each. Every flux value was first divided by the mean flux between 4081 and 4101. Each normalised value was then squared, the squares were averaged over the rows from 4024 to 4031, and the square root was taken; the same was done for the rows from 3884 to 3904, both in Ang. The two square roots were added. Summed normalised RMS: 1.88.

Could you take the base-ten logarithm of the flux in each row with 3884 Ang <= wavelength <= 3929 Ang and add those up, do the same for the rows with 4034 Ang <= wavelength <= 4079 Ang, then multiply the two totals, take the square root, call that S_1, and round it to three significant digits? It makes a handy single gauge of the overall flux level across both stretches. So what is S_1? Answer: 21.7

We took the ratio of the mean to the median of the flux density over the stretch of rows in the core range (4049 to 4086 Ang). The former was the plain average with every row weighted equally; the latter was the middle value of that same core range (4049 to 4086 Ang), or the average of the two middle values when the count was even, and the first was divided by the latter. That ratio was 0.987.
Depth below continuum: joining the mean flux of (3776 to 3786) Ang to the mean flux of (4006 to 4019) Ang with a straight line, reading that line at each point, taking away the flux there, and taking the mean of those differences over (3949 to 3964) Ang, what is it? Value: 1.2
